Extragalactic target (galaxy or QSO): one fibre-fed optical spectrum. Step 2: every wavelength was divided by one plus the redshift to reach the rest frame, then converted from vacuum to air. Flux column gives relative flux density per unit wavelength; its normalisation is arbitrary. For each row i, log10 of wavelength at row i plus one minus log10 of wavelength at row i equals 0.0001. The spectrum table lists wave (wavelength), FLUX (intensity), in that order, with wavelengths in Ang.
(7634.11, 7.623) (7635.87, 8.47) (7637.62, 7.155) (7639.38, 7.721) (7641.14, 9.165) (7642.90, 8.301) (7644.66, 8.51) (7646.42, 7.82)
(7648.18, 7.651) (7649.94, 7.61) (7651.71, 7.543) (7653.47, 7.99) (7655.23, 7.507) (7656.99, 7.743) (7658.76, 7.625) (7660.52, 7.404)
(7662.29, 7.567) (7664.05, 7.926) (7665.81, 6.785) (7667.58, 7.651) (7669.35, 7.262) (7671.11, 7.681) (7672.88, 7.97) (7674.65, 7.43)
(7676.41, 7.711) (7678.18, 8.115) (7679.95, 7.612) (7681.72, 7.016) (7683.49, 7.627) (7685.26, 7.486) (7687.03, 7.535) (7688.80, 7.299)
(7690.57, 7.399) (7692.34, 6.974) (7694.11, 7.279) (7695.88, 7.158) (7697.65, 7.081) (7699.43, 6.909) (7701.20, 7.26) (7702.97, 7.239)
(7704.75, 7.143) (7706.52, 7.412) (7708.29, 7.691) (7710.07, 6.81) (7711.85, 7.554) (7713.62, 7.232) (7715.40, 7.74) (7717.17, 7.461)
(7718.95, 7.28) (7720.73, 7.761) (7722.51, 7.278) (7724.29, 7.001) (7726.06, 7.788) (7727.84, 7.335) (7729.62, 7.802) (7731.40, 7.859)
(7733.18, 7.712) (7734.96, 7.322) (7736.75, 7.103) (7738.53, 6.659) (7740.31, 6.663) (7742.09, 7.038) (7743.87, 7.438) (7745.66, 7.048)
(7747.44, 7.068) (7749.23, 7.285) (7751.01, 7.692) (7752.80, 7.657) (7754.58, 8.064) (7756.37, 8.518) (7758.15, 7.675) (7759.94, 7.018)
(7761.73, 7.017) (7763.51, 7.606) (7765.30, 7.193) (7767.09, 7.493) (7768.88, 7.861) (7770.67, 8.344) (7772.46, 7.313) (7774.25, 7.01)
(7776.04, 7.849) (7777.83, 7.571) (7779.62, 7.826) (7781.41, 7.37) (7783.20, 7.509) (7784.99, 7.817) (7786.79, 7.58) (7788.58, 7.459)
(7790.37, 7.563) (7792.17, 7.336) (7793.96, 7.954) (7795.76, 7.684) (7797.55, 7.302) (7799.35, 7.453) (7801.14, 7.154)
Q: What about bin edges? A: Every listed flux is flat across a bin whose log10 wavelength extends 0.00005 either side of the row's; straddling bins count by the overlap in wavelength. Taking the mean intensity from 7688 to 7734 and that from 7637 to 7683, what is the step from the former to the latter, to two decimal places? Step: 0.35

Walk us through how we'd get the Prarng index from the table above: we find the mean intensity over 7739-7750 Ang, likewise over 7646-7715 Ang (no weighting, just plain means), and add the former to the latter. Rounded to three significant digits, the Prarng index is 14.5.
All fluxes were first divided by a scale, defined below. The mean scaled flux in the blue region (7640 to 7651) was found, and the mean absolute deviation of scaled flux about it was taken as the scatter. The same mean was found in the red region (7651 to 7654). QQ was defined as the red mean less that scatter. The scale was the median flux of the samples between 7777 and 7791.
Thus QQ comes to 0.96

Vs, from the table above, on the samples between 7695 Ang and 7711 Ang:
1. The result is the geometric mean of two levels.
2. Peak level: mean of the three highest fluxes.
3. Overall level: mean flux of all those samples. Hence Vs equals 7.32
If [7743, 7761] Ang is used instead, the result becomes 7.81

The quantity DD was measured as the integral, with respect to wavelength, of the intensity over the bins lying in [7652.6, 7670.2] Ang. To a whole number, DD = 133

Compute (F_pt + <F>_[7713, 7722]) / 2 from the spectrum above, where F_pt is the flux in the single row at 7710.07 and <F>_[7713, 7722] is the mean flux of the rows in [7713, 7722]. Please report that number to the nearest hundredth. 7.15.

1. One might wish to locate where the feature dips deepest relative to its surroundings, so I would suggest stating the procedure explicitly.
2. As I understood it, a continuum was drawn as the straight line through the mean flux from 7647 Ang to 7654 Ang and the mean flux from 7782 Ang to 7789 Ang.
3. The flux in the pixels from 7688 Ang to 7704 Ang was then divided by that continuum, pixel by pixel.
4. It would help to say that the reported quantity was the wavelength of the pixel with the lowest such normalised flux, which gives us 7699.43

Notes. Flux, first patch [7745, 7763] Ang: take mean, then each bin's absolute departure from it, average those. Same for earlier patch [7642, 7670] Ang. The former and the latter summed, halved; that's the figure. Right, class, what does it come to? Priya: 0.35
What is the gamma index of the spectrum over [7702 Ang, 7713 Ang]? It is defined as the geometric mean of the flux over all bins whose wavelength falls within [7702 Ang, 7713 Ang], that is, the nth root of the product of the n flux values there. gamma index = 7.3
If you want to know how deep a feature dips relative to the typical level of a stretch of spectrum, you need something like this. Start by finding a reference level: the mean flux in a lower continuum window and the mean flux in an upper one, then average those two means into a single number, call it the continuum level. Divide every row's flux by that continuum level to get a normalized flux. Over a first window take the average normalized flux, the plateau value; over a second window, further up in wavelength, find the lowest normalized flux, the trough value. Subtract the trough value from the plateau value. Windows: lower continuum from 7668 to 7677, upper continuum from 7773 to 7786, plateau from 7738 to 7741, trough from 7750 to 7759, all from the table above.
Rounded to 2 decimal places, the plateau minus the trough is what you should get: -0.13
